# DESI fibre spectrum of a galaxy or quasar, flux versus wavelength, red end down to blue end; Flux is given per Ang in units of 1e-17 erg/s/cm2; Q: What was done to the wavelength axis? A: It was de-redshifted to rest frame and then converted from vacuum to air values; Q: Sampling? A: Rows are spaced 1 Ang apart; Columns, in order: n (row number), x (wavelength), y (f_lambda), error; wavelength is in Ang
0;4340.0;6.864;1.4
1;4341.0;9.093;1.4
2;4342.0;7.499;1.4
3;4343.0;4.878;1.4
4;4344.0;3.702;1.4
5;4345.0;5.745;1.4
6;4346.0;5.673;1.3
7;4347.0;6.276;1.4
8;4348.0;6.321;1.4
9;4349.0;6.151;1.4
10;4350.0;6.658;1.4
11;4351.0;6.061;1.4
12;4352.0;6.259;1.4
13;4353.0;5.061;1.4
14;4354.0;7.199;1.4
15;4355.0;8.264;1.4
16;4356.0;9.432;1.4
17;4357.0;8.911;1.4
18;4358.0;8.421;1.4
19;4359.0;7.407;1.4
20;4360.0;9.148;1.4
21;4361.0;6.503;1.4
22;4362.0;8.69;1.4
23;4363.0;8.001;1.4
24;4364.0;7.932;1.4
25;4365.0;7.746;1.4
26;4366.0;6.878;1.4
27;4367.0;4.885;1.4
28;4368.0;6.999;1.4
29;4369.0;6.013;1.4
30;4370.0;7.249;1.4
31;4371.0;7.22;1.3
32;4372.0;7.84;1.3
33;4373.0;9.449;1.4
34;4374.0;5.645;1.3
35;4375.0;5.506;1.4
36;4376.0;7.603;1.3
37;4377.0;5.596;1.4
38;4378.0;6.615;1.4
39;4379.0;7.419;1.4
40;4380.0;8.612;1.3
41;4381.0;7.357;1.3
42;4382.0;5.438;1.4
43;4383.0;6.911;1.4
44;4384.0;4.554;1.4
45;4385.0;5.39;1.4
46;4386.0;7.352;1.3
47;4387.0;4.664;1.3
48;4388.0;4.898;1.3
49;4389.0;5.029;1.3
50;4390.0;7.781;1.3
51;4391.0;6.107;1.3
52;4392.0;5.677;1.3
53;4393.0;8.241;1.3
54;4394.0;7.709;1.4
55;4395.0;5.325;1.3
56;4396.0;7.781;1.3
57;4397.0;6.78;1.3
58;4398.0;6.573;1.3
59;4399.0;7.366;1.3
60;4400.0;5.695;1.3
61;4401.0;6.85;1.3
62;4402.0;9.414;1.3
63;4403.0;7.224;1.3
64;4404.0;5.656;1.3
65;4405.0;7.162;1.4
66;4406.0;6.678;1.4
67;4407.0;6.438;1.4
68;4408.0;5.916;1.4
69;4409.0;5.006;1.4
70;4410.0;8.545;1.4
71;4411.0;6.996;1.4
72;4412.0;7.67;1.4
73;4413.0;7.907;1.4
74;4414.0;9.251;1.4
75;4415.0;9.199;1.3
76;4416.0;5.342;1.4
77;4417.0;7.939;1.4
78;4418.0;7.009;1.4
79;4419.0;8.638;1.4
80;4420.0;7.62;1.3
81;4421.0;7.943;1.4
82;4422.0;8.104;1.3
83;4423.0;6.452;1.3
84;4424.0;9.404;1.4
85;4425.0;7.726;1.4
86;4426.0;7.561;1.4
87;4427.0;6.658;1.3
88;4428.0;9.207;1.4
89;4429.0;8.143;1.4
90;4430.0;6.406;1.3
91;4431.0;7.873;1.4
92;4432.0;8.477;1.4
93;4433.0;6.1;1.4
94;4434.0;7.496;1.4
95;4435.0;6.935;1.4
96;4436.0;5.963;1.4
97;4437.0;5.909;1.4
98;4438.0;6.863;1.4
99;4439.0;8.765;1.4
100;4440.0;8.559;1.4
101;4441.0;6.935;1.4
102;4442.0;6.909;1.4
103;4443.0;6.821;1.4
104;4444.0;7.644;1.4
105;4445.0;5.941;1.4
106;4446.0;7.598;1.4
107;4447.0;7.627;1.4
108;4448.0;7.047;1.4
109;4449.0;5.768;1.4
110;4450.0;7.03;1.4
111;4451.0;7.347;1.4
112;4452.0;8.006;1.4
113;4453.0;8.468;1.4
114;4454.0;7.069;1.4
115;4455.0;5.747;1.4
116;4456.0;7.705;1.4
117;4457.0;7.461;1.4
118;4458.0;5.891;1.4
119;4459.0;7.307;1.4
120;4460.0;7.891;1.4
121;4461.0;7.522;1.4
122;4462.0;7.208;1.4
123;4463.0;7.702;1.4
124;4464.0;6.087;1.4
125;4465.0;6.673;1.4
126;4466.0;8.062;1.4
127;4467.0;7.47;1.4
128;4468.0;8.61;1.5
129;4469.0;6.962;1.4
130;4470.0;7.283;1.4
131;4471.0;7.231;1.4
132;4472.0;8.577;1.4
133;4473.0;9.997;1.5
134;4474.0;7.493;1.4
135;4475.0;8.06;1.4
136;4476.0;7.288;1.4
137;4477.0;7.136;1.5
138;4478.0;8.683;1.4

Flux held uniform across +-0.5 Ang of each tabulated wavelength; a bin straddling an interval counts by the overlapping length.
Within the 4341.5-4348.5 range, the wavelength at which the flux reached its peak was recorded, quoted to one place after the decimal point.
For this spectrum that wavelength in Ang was 4342.0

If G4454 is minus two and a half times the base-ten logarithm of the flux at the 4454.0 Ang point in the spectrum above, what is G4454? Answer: -2.12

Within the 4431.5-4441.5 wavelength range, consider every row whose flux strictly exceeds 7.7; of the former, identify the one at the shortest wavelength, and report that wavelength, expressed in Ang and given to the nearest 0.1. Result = 4432.0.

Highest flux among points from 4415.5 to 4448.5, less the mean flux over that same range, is 2.0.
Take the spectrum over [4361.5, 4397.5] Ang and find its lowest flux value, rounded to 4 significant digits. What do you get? 4.554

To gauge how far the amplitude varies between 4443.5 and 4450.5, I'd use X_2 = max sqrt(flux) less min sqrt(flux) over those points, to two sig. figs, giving 0.36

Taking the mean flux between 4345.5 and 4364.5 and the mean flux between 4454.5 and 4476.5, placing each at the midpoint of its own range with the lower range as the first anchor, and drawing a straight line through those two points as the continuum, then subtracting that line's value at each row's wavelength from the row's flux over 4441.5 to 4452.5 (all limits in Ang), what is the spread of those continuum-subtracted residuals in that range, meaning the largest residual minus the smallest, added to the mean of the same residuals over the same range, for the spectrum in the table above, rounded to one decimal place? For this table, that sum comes 1.9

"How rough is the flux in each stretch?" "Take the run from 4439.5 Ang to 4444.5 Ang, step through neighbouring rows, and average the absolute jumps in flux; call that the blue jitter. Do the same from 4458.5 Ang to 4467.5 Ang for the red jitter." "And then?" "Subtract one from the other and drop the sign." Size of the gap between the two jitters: 0.10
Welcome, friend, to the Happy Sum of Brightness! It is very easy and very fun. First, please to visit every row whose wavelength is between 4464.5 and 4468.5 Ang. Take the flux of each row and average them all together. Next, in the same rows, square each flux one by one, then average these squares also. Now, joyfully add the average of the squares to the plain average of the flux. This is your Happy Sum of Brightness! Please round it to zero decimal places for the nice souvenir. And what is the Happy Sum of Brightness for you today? 68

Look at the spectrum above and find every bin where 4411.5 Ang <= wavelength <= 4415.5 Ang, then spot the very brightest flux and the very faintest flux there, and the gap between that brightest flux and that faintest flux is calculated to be 1.6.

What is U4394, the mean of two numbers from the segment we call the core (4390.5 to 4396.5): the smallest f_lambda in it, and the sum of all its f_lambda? 23.1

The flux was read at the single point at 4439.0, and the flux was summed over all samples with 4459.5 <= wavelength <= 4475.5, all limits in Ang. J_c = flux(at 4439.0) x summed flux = 1077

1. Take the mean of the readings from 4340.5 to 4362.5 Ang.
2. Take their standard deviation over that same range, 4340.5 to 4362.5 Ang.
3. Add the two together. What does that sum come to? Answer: 8.5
